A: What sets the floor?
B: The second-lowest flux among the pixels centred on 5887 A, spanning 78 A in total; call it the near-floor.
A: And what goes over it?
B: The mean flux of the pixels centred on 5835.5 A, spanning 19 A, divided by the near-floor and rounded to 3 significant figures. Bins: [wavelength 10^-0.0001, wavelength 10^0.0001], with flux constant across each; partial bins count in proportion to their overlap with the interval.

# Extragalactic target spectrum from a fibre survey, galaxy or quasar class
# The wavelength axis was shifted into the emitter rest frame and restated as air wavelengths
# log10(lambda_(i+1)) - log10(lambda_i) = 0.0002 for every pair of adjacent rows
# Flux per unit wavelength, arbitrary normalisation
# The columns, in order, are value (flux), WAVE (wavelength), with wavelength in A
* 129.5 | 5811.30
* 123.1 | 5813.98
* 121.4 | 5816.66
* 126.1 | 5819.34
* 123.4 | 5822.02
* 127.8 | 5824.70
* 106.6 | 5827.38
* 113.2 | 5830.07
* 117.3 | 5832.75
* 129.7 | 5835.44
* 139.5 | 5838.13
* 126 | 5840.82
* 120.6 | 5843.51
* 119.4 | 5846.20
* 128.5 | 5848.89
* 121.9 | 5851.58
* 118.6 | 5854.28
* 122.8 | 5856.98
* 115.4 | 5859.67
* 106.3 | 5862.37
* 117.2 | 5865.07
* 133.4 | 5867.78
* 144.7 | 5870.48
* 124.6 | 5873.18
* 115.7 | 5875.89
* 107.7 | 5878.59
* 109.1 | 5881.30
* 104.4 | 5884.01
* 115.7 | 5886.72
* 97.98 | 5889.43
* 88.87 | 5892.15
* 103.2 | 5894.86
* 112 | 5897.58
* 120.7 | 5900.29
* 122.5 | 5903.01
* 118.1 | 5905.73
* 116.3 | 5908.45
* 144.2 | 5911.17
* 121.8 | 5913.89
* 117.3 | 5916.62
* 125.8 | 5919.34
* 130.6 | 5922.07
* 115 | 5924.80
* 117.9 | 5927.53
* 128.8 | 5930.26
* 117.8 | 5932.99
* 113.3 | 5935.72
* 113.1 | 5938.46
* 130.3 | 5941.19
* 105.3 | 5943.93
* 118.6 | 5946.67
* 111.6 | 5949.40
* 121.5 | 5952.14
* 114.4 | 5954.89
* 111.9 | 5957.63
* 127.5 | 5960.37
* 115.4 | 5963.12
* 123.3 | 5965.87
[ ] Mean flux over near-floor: 1.24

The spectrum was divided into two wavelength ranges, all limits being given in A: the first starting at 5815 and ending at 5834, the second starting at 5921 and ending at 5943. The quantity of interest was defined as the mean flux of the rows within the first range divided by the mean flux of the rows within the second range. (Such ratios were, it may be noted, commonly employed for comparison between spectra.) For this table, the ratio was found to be 0.99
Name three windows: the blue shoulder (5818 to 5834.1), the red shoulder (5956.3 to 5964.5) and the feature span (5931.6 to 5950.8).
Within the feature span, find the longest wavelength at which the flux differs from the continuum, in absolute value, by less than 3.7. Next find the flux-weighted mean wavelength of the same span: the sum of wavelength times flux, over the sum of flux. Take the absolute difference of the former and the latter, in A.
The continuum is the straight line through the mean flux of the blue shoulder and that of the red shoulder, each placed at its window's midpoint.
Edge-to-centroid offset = 5.5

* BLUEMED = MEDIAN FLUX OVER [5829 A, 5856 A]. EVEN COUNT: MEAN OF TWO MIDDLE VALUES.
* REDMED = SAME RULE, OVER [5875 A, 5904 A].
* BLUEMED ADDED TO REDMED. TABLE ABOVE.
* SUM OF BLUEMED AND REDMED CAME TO 230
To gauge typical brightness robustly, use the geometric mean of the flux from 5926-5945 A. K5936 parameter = 118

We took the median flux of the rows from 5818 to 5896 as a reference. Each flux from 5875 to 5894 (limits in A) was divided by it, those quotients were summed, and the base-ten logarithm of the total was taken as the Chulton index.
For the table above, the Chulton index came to 0.8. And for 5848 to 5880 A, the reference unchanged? 1.1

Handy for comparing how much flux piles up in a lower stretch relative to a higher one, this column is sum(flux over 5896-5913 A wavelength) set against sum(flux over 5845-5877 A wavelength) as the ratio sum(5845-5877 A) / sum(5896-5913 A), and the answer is 2.0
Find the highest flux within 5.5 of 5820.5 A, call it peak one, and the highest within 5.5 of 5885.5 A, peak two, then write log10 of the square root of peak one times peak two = 2.08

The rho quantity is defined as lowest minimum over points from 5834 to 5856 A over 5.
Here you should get 24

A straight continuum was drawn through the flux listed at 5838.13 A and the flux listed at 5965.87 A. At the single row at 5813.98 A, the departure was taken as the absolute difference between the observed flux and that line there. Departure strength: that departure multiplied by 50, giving 973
